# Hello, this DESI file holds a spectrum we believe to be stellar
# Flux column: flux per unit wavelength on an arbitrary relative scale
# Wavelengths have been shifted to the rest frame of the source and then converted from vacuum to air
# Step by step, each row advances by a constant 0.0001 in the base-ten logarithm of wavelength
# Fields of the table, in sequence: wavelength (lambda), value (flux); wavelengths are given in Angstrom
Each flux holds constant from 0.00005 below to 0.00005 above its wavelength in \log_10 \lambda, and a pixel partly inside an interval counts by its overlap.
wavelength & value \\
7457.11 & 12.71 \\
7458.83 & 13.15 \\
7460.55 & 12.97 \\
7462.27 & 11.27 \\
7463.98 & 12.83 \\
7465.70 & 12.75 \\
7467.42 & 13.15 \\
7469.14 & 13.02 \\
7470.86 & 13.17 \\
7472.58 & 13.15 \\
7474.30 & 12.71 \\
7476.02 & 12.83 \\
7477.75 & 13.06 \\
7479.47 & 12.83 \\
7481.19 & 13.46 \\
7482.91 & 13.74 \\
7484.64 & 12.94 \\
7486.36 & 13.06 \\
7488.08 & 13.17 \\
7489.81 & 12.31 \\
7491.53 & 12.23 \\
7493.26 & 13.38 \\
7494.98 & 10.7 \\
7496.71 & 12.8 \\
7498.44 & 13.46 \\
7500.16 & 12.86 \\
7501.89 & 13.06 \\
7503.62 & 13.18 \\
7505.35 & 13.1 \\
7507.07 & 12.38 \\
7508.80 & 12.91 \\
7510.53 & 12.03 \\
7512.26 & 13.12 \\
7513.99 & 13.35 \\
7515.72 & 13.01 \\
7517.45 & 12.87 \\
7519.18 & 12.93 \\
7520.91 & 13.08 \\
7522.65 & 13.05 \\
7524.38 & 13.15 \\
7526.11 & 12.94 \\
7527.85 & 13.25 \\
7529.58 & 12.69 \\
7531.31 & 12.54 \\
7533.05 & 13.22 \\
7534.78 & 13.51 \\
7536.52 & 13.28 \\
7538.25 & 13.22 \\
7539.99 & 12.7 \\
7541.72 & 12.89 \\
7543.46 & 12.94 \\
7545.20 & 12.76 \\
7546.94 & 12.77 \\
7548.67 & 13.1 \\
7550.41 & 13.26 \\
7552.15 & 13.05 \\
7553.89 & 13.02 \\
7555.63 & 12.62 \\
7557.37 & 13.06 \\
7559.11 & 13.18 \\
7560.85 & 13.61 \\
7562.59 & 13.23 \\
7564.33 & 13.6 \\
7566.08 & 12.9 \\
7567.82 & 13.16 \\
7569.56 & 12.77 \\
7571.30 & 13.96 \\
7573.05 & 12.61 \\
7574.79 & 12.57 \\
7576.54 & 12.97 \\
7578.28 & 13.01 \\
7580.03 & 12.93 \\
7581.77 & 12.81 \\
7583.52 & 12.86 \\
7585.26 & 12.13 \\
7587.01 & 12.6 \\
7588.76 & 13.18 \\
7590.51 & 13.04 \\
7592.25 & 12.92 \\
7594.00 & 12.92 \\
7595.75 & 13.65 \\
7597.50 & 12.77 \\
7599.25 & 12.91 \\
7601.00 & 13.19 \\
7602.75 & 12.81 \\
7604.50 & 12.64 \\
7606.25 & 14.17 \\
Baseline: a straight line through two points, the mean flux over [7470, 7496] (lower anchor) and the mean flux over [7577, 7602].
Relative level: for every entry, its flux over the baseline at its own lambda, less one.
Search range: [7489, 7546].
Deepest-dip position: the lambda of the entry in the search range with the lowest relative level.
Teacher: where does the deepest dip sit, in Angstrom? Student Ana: 7494.98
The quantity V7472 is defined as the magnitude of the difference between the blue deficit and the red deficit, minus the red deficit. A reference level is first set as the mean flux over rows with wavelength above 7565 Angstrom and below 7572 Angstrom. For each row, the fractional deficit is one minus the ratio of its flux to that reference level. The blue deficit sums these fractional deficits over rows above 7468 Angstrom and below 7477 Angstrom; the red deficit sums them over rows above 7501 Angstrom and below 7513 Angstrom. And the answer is -0.08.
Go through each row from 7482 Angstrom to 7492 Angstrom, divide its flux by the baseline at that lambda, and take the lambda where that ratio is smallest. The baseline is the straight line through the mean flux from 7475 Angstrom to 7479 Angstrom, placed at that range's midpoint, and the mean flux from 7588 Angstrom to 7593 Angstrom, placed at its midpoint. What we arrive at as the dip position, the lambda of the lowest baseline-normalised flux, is 7491.53 Angstrom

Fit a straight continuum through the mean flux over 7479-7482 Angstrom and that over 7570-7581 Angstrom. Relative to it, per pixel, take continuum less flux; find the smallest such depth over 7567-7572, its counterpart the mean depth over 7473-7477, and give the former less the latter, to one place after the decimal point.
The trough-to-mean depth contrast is -1.3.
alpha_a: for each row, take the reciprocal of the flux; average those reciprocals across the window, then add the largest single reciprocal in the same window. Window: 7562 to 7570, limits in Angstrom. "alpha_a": 0.154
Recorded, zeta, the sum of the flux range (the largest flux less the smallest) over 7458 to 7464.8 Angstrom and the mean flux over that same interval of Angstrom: 14.4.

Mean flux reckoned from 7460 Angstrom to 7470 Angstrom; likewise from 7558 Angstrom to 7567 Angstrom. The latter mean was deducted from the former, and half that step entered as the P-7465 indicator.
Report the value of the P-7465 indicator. -0.32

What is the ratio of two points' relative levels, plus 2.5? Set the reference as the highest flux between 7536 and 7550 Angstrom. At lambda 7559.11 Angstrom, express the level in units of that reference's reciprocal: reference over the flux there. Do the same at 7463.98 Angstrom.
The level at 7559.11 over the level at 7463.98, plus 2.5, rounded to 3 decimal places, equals 3.473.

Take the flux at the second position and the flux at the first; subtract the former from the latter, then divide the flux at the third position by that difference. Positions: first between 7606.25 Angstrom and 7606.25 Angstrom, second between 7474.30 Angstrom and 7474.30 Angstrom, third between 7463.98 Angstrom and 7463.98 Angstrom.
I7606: 9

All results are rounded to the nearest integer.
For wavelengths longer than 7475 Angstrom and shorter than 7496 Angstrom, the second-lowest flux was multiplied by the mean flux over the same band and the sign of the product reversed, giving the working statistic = -157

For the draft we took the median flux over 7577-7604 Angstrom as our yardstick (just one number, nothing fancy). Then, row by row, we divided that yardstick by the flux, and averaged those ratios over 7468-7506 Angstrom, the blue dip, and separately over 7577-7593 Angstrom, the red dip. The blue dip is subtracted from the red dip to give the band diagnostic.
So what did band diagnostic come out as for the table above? 0.005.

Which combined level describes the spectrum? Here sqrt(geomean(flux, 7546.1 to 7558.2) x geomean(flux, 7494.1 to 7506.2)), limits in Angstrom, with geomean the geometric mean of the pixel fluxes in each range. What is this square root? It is 12.8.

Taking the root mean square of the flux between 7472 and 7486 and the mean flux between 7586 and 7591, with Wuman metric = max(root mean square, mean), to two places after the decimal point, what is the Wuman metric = 13.09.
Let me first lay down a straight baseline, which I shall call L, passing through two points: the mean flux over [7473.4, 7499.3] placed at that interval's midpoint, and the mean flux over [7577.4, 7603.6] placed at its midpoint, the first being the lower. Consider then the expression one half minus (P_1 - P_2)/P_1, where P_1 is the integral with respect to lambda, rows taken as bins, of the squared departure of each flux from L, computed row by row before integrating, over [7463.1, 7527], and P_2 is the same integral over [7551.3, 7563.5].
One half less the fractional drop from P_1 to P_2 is -0.41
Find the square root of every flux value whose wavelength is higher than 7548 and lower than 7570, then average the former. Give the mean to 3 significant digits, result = 3.62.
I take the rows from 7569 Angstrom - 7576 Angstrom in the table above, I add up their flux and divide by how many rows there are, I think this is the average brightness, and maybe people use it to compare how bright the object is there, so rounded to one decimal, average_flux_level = 13.0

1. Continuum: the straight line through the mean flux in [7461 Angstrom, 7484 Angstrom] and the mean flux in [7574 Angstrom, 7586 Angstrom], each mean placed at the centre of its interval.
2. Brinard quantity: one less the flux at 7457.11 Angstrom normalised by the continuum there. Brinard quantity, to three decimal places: 0.018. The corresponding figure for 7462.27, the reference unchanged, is 0.129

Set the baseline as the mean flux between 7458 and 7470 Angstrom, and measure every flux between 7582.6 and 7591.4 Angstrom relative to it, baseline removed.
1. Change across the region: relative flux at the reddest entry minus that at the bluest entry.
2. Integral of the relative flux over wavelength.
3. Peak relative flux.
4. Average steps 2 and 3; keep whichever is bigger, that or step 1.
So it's 0.3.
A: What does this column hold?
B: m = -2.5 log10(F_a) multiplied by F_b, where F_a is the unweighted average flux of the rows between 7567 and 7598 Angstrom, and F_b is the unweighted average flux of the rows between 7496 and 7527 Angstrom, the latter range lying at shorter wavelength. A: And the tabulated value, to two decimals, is -36.02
